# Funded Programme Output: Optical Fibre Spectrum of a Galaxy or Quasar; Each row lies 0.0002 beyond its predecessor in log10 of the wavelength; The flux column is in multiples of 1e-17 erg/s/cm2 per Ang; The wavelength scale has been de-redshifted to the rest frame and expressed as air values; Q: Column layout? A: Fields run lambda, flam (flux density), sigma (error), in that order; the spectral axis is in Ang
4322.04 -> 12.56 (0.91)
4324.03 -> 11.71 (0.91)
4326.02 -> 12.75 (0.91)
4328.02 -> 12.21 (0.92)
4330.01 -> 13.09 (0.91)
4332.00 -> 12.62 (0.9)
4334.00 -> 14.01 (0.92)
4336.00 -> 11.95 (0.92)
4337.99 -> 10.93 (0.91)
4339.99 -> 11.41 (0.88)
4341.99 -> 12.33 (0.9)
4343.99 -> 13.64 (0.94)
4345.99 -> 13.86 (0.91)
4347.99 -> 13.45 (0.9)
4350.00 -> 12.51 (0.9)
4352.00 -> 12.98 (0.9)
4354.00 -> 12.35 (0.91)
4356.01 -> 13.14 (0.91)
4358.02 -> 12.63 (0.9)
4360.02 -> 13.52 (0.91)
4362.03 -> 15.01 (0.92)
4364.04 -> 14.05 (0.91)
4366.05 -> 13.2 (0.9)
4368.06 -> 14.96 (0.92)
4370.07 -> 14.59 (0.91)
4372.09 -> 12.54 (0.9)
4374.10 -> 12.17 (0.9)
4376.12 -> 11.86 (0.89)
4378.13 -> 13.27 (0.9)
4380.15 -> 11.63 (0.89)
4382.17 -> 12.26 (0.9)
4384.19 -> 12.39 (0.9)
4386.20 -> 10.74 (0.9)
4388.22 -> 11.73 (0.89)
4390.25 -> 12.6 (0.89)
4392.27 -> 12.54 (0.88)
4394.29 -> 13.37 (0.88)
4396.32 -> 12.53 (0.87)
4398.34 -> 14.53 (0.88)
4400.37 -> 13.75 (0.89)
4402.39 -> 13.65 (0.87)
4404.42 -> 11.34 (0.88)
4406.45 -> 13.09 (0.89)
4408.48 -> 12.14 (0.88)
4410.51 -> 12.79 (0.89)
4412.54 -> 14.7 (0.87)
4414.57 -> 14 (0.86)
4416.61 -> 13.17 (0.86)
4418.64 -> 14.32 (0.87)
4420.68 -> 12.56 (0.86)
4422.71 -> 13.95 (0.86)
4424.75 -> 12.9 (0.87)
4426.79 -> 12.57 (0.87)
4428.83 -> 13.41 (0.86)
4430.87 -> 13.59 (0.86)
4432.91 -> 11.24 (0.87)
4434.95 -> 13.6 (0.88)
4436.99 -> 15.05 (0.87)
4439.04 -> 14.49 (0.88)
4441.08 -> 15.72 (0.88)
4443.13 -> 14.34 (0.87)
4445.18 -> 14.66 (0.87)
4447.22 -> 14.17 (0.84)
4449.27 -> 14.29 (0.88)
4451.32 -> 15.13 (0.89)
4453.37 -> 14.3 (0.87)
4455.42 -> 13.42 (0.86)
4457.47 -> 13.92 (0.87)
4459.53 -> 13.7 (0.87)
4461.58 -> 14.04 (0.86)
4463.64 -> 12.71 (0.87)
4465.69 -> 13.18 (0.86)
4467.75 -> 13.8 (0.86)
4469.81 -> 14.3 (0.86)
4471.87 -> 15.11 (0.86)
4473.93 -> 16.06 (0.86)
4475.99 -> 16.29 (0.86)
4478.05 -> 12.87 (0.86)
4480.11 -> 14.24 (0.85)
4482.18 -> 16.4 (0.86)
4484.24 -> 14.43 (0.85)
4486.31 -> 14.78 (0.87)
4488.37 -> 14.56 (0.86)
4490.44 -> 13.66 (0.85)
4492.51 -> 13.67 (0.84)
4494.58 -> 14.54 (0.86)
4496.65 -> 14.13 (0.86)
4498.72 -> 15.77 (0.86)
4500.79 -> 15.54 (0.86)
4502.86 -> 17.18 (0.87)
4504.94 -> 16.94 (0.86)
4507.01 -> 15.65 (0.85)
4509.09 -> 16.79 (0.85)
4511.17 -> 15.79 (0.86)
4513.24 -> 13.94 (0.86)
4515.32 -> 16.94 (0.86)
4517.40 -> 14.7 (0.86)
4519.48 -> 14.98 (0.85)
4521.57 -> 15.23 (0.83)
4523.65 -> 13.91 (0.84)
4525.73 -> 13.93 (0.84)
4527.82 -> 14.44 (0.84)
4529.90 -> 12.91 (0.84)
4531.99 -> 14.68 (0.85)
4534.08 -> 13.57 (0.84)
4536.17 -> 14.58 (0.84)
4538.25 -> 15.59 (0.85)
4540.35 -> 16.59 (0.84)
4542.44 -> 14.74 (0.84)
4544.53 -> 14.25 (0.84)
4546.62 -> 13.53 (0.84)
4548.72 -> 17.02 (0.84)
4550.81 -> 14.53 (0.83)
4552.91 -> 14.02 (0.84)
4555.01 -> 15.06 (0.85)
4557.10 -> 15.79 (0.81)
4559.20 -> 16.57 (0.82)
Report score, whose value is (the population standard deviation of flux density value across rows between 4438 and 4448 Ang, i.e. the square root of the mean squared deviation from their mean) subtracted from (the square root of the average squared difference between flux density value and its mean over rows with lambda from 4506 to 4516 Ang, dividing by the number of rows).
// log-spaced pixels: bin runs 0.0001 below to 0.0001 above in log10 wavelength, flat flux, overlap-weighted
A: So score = 0.5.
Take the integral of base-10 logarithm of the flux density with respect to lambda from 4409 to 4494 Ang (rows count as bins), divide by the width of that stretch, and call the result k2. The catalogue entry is 1.15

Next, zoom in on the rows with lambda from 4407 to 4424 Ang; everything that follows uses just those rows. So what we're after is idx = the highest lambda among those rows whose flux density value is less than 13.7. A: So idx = 4420.68 Ang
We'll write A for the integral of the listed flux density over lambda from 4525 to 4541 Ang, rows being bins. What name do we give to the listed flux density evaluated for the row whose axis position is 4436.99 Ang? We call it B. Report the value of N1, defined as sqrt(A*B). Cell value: 59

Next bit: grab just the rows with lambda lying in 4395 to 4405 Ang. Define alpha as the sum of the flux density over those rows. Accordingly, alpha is 66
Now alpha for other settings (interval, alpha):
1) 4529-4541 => 88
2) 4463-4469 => 40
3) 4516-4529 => 87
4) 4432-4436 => 25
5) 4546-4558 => 90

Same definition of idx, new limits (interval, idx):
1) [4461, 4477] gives 4465.69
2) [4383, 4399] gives 4396.32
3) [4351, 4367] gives 4366.05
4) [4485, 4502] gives 4492.51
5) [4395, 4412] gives 4410.51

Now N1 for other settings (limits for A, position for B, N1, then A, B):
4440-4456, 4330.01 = 55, 233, 13.09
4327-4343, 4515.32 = 58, 197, 16.94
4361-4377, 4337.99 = 49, 217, 10.93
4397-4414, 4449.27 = 57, 225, 14.29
